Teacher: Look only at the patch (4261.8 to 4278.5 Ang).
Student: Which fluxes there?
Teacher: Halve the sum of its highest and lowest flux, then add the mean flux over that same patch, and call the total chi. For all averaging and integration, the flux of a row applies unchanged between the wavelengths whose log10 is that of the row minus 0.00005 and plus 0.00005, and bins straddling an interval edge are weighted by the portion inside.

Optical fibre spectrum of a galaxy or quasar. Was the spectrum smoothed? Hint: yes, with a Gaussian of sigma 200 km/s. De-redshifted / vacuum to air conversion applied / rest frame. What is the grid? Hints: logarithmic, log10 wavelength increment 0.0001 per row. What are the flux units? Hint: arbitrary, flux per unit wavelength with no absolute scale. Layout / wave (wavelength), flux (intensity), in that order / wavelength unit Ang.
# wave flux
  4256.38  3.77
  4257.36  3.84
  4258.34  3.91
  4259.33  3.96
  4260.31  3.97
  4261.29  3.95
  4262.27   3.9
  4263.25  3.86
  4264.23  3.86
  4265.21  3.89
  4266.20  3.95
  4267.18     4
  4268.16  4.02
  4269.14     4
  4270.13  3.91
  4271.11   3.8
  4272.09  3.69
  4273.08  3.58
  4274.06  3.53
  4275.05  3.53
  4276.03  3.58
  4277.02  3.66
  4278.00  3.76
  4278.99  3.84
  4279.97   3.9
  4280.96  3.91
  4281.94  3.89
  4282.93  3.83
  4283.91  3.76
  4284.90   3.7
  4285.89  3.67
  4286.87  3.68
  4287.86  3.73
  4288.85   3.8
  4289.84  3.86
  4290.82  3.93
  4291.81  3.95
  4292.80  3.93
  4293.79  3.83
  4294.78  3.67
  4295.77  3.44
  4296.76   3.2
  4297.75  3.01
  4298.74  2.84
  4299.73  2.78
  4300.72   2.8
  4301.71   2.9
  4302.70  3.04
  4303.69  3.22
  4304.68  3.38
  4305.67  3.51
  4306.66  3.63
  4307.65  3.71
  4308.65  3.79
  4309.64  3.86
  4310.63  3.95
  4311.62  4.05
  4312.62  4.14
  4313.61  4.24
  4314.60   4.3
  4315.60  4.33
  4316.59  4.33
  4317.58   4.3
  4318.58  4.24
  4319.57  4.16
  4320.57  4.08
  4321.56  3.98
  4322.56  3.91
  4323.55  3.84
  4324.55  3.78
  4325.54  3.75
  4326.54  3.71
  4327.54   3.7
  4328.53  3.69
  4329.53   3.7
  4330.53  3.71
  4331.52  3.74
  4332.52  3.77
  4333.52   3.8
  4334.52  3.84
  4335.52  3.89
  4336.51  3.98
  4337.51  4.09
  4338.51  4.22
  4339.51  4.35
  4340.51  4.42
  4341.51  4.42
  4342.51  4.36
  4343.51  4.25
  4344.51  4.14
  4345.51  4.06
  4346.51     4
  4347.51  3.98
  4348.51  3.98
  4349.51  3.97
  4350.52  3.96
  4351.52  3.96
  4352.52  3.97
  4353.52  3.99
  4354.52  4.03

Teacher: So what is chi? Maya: 7.6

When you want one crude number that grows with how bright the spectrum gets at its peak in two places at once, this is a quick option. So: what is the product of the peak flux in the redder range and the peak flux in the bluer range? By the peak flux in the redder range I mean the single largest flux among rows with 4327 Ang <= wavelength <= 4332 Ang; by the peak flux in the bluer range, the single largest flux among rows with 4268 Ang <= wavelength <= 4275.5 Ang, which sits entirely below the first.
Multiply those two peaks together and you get 15.0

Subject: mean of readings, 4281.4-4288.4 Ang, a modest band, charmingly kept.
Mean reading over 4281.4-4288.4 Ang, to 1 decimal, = 3.8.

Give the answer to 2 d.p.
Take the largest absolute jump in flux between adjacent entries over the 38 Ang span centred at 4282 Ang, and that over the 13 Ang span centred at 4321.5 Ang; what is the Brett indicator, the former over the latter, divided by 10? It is 0.24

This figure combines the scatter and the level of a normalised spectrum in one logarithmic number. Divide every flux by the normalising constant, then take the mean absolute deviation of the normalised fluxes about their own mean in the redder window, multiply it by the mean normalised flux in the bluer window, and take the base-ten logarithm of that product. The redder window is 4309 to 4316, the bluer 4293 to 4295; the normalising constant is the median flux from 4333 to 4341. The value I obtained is -1.47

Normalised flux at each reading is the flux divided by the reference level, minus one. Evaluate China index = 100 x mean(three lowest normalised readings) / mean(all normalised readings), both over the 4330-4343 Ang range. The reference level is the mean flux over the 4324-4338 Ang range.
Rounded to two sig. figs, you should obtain -23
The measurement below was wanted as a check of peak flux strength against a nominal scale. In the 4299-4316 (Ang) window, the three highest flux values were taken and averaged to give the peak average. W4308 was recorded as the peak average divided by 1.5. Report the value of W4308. 2.86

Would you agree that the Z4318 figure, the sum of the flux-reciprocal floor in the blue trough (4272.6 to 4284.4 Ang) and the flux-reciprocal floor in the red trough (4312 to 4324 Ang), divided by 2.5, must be 0.195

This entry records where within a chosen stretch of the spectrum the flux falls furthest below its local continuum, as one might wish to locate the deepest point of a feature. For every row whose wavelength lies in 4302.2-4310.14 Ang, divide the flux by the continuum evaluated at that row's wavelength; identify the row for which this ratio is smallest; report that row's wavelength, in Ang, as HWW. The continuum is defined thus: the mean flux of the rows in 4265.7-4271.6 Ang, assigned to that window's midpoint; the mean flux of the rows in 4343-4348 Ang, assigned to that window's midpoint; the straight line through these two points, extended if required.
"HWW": 4302.70 Ang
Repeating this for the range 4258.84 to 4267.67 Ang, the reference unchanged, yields 4264.23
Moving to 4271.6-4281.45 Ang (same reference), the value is 4275.05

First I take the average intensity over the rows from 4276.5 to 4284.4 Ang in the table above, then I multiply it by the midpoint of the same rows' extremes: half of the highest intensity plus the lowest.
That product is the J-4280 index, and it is 14.5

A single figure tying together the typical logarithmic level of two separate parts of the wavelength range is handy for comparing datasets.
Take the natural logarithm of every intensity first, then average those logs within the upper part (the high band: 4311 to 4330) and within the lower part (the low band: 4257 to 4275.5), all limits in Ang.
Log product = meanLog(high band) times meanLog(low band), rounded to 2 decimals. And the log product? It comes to 1.87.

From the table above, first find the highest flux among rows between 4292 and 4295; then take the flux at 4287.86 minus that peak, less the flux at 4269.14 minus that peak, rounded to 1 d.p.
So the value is -0.3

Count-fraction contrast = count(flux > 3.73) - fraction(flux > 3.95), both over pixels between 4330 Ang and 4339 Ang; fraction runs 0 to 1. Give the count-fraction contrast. 8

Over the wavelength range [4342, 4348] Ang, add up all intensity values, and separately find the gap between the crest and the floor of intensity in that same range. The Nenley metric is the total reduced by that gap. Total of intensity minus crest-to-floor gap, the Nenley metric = 24.4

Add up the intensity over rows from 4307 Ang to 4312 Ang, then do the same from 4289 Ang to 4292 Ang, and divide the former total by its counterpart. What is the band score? 1.6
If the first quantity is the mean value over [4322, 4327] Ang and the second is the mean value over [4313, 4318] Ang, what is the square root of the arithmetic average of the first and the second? 2.01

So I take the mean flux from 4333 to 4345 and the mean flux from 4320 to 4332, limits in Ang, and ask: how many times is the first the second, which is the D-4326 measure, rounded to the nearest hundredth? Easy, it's 1.09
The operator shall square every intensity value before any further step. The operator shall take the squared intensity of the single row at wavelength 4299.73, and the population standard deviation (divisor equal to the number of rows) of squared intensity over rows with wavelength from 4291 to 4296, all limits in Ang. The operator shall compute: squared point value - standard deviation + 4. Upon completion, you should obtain 10.3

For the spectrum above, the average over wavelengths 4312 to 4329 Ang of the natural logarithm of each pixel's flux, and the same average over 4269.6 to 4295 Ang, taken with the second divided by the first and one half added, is 1.45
